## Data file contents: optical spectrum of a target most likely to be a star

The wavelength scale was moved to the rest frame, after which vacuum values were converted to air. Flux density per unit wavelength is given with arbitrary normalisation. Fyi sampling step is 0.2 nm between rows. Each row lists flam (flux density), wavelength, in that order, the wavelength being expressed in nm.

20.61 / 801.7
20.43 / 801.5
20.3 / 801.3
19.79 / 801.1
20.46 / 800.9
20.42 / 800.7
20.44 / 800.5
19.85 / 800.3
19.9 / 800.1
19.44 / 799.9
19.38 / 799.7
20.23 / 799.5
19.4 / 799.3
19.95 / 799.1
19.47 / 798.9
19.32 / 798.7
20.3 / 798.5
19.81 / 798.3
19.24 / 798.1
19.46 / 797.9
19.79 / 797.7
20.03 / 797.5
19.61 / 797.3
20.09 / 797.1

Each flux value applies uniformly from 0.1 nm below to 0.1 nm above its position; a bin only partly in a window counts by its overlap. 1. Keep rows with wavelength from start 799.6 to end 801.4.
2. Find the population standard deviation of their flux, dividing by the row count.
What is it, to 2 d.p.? 0.40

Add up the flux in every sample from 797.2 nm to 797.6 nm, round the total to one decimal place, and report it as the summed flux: 39.6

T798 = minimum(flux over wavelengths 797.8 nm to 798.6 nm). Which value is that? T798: 19.24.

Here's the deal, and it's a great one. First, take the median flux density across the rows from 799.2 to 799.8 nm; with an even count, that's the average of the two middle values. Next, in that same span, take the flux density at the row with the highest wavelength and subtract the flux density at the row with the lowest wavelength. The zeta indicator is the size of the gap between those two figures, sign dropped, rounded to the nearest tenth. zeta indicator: 19.4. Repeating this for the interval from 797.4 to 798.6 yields 19.5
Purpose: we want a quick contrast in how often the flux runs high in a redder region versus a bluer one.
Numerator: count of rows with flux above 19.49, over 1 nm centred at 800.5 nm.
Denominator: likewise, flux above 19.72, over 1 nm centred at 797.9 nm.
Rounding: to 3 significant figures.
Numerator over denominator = 1.67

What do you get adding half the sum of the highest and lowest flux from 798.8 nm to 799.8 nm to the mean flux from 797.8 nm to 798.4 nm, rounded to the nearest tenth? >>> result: 39.3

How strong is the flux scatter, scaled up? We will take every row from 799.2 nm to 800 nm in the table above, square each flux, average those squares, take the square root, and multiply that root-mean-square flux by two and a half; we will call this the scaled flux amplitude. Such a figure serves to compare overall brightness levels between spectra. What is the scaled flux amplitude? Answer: 49.0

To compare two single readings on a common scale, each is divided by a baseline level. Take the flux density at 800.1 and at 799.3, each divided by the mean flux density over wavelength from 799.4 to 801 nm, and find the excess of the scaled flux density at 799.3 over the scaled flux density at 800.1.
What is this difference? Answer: -0.025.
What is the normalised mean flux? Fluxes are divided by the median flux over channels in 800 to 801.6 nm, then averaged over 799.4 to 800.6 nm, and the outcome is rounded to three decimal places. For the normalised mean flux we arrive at 0.976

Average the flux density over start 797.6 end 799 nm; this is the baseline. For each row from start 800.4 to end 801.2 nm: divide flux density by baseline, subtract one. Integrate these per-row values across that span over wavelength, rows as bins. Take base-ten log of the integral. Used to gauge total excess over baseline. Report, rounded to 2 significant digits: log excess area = -1.6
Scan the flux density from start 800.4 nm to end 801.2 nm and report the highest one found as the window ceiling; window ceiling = 20.46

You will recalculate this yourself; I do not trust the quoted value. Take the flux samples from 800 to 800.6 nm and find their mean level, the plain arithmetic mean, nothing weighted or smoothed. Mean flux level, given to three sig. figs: 20.1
